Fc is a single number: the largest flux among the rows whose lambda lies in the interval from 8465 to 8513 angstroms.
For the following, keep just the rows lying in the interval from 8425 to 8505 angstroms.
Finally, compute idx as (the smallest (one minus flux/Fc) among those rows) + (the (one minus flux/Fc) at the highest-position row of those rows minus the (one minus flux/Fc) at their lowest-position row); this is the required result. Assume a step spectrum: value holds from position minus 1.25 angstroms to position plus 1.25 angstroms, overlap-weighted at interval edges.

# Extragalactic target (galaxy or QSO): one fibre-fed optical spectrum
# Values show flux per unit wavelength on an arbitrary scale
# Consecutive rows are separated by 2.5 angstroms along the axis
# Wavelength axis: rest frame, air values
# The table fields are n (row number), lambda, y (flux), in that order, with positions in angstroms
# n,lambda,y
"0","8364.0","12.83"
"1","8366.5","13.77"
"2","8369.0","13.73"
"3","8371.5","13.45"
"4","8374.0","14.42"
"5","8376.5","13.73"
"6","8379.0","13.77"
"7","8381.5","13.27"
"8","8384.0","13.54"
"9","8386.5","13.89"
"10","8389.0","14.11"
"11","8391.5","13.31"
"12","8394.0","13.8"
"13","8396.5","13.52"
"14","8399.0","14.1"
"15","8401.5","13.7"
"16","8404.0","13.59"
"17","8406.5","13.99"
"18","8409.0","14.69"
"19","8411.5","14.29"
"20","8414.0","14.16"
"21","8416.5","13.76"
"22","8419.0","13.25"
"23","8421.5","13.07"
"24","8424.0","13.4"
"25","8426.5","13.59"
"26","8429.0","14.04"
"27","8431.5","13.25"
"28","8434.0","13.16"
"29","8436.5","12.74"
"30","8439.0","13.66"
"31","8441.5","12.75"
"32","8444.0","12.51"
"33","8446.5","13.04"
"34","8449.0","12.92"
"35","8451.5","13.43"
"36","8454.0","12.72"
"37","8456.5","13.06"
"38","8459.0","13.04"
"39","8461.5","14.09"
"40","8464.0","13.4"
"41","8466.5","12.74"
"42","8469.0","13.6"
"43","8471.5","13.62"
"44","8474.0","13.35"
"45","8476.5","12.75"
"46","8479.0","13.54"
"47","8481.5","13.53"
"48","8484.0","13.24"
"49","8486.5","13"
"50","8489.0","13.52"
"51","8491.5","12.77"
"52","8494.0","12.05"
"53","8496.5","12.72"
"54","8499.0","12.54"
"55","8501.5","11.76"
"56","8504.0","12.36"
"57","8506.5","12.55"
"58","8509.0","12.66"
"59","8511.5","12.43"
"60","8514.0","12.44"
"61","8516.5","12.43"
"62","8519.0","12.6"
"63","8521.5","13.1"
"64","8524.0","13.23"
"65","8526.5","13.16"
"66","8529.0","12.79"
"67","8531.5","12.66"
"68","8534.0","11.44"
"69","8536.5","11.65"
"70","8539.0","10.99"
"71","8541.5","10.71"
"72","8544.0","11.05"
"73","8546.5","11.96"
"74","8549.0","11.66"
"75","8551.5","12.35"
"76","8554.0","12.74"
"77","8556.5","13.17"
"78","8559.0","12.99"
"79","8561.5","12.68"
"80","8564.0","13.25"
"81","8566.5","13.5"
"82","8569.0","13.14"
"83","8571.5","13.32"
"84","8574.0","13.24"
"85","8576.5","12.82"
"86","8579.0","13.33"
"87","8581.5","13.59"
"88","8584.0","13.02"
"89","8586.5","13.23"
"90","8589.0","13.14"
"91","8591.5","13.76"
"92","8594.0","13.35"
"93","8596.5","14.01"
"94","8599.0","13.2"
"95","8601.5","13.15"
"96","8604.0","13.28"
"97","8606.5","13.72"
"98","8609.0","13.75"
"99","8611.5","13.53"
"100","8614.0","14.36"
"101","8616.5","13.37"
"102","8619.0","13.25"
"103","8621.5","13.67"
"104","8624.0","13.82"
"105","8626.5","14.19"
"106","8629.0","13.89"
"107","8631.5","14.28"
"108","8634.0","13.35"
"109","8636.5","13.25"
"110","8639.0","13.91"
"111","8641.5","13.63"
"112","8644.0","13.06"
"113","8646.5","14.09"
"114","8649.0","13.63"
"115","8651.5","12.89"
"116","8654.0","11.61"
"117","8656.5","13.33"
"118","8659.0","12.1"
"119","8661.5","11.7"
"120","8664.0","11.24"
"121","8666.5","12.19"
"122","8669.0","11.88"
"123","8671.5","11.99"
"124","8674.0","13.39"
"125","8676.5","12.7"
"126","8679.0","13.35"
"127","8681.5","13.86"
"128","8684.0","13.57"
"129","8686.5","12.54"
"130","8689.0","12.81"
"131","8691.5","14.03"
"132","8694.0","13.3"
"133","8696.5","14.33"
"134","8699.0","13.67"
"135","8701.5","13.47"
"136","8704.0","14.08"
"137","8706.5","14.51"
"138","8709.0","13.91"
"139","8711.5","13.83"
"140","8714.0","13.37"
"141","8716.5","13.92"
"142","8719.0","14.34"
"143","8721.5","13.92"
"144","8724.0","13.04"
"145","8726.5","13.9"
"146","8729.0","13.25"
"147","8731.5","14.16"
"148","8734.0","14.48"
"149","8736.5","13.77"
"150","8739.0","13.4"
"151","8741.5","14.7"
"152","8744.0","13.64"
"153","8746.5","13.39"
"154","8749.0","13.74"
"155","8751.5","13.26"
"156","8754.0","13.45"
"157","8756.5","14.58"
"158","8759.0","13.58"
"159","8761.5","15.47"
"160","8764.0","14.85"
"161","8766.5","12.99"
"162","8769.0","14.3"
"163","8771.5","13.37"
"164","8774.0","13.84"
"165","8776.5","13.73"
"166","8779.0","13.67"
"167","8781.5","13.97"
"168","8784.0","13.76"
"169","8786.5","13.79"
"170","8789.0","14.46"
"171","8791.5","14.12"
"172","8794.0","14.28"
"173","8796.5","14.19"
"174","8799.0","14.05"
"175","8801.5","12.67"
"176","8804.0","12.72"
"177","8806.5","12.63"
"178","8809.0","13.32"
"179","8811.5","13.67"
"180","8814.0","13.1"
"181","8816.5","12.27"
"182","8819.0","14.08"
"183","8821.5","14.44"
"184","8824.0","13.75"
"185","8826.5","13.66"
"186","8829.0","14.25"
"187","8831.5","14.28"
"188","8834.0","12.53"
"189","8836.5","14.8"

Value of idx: 0.06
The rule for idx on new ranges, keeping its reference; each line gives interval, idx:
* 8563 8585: 0.02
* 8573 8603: -0.02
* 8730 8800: -0.13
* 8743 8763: -0.27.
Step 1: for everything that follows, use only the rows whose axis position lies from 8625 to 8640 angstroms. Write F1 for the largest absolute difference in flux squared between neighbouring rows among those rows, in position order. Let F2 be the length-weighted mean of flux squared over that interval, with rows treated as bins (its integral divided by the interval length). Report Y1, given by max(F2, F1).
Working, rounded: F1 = 26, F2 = 191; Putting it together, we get 191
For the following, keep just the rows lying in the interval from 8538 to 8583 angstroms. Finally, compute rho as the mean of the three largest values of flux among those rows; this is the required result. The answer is 13.5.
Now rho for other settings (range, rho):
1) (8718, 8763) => 14.9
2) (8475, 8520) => 13.5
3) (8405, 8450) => 14.4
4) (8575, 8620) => 14.0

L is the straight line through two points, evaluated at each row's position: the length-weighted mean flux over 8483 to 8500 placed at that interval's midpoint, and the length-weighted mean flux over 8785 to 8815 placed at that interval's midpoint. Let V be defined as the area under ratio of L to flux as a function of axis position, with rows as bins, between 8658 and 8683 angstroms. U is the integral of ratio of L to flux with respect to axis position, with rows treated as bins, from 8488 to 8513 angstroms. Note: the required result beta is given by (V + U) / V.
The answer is 1.96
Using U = 25.7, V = 26.7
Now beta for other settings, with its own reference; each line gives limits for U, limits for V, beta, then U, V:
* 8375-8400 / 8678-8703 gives 1.93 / 22.9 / 24.7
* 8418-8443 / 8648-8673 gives 1.88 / 23.9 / 27.1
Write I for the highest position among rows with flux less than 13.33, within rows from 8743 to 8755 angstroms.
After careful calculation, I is 8751.5 angstroms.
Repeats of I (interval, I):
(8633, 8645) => 8644.0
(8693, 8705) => 8694.0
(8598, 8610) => 8604.0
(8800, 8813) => 8809.0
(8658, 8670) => 8669.0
